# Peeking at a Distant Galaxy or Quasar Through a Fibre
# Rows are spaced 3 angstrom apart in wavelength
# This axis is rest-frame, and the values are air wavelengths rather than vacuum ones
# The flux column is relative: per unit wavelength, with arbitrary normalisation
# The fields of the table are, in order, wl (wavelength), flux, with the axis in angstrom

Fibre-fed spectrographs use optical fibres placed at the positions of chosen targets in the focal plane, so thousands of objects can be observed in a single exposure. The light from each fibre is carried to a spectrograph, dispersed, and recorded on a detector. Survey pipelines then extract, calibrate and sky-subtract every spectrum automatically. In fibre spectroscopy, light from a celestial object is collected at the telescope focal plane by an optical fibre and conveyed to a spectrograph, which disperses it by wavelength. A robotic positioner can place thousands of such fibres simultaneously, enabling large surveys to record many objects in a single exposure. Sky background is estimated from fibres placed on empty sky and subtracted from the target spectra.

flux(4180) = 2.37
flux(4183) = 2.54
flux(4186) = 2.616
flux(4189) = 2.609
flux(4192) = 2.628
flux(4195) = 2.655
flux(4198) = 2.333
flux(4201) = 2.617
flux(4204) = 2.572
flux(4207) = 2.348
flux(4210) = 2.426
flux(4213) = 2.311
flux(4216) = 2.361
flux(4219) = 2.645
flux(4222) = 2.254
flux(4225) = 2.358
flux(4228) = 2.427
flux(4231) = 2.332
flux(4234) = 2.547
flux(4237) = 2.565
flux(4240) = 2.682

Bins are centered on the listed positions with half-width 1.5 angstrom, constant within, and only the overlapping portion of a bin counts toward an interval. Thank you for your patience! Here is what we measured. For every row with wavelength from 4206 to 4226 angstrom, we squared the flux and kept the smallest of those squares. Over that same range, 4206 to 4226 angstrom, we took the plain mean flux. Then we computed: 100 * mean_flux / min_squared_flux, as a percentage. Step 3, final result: 47.0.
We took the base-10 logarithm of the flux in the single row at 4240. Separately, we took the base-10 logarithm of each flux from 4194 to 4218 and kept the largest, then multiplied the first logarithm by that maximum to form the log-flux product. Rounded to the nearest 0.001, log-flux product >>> 0.182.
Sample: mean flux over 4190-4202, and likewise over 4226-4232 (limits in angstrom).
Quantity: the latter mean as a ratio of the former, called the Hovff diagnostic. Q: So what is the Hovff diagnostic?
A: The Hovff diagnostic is 0.93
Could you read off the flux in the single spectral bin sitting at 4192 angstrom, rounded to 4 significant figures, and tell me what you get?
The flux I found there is 2.628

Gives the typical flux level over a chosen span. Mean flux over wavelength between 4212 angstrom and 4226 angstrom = 2.39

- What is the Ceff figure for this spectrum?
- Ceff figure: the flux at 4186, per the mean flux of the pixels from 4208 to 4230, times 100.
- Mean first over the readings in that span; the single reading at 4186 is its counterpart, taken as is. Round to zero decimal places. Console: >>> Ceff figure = 109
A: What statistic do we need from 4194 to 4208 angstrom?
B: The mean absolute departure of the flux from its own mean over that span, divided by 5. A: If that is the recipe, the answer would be 0.026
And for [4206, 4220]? 0.019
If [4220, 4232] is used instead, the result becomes 0.010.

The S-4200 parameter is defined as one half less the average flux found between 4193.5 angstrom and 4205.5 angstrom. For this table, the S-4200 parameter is -2.04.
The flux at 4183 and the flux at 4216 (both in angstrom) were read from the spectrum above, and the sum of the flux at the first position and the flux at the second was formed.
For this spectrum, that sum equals 4.90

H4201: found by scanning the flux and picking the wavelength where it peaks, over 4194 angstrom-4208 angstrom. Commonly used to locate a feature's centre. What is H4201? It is 4195 angstrom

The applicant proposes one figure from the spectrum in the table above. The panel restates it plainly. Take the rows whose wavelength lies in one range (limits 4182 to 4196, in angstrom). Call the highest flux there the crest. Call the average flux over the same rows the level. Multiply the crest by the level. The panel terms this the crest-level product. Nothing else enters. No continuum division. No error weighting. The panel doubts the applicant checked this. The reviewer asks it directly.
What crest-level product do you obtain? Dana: 6.9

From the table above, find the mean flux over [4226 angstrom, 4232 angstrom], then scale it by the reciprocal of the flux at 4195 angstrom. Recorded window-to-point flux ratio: 0.90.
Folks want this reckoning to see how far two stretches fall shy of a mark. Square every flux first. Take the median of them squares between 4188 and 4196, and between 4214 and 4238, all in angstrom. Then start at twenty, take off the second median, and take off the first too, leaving 7.4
